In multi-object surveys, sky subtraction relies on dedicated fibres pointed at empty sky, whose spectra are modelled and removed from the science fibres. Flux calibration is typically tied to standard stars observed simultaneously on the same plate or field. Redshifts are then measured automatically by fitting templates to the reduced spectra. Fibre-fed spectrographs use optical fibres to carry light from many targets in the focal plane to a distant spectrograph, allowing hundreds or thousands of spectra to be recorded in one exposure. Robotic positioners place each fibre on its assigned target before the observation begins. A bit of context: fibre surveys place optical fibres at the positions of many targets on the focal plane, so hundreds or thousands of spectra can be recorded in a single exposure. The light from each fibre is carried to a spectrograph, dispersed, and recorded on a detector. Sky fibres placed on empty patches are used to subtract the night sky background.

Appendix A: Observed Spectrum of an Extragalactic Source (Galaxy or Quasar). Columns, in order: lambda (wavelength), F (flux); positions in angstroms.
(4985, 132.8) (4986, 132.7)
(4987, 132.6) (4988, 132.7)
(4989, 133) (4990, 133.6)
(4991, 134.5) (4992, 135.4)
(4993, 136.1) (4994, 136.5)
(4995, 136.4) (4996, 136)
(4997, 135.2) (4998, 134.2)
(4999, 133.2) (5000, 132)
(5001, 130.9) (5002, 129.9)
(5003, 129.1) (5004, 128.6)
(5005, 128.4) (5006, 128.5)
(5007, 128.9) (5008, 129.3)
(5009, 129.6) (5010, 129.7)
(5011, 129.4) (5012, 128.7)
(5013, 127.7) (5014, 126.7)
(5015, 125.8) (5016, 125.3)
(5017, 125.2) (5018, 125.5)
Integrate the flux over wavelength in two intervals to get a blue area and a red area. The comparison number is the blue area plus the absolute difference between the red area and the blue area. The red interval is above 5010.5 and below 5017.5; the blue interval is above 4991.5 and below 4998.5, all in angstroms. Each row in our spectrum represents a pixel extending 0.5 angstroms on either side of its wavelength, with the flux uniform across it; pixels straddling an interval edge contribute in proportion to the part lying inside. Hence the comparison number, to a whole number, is 1011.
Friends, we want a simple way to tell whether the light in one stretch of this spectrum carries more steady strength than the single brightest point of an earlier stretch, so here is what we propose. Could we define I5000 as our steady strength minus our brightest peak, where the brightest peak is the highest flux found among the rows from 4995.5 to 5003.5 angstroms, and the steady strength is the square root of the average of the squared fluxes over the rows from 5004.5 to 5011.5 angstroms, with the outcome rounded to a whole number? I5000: -7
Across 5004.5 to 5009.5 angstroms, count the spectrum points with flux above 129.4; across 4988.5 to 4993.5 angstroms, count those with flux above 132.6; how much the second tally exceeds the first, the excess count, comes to 4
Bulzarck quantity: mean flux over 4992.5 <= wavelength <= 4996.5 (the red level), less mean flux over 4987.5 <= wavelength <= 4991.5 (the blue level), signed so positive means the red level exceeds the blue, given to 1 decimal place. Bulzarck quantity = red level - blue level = 2.8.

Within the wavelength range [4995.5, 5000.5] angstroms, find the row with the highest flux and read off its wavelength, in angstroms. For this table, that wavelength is 4996 angstroms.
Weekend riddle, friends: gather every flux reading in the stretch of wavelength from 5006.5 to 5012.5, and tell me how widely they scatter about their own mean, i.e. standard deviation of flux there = 0.4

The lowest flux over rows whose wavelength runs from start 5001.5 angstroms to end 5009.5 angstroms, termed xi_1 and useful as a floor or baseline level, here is 128.4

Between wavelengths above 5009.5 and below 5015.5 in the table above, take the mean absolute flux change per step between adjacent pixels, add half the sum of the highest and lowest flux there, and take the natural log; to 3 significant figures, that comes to 4.86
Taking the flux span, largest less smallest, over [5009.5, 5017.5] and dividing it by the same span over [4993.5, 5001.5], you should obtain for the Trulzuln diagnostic 0.8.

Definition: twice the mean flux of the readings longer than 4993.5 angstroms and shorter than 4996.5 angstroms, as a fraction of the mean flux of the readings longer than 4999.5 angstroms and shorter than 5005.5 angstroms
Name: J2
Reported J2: 2.100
